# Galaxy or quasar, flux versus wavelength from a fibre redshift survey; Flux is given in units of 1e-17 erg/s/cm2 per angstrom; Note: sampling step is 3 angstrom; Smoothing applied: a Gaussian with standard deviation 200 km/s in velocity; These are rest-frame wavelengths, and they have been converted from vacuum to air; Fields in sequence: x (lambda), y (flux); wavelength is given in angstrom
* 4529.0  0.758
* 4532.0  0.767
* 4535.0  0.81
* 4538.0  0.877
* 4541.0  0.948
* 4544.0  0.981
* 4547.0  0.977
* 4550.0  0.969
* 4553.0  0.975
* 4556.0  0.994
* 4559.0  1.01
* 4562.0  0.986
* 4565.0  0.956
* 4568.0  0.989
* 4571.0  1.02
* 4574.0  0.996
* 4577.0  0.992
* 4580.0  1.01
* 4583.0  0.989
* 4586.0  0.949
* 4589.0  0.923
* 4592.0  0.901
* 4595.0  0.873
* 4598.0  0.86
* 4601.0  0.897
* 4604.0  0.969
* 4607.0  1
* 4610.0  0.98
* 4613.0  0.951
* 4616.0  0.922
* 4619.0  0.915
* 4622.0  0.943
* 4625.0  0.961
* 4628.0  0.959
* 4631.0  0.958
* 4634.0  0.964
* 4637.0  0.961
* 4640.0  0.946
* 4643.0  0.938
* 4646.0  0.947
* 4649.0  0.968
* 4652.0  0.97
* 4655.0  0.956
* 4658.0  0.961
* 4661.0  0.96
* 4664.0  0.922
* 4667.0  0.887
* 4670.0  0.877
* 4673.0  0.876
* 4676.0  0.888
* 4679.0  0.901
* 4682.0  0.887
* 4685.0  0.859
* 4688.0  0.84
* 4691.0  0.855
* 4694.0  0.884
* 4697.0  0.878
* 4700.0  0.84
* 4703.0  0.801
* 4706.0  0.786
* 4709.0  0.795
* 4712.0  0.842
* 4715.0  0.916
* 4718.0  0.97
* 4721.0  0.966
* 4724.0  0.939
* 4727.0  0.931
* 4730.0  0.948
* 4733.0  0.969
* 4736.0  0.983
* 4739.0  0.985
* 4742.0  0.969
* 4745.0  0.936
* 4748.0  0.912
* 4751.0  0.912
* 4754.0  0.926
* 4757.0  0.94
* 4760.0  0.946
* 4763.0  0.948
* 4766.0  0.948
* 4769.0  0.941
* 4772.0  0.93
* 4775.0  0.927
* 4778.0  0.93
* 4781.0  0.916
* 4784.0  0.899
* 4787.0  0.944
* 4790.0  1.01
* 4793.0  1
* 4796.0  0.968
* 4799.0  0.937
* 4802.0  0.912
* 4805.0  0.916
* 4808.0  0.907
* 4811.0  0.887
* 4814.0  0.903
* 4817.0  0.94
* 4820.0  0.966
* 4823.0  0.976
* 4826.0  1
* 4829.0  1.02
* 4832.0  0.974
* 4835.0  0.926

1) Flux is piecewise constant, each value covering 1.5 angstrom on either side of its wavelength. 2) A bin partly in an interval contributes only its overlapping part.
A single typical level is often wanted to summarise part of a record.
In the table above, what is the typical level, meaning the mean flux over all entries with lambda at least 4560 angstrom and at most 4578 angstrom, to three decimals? 0.990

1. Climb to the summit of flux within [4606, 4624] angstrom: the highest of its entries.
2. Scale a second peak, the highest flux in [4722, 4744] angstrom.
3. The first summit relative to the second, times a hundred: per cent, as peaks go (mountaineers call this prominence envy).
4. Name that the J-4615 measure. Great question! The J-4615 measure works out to 102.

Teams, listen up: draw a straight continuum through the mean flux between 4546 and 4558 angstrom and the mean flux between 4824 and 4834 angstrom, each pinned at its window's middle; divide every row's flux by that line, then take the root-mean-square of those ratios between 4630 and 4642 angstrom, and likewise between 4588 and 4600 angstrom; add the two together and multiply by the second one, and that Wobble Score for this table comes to 1.70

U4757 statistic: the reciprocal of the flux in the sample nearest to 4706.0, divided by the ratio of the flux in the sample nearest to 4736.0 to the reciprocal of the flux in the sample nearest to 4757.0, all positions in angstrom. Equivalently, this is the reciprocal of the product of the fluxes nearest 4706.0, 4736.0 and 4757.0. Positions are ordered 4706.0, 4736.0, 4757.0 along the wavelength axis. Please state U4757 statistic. 1.38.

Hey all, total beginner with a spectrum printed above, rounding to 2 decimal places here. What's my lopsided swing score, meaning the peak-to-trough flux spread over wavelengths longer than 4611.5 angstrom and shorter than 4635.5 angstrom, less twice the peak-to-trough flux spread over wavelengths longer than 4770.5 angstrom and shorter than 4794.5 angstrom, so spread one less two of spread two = -0.17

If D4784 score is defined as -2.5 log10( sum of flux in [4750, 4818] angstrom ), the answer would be -3.330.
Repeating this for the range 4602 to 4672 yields -3.347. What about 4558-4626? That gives -3.356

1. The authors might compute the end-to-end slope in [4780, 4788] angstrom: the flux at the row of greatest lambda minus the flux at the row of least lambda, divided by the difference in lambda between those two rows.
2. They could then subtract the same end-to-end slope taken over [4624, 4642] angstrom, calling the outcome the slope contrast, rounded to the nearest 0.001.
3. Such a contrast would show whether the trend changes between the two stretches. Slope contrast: 0.006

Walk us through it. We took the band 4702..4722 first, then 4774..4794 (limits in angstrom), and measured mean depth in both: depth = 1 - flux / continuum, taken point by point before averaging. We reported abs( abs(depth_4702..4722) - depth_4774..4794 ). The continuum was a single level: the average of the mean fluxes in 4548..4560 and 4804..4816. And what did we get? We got 0.083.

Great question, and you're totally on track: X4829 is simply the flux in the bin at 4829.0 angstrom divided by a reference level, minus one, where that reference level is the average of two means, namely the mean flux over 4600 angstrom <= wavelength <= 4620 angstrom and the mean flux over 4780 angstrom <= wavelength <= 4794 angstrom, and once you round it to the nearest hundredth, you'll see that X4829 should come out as 0.07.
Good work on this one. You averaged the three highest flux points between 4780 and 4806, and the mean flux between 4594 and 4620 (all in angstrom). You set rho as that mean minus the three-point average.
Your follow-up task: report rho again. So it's -0.06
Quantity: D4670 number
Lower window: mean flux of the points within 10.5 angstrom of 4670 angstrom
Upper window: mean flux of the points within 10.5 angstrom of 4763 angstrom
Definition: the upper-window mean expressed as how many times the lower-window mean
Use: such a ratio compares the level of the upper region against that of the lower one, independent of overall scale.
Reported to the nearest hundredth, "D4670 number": 1.04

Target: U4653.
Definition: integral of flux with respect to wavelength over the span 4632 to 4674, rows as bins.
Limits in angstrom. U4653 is 39.4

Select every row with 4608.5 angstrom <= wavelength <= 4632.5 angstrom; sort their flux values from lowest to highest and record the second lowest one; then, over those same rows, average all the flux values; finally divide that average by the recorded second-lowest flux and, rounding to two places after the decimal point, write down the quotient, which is 1.03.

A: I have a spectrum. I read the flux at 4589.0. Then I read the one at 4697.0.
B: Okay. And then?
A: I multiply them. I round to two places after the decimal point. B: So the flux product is 0.81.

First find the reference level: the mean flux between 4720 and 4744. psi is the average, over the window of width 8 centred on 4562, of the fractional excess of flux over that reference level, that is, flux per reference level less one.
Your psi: 0.02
